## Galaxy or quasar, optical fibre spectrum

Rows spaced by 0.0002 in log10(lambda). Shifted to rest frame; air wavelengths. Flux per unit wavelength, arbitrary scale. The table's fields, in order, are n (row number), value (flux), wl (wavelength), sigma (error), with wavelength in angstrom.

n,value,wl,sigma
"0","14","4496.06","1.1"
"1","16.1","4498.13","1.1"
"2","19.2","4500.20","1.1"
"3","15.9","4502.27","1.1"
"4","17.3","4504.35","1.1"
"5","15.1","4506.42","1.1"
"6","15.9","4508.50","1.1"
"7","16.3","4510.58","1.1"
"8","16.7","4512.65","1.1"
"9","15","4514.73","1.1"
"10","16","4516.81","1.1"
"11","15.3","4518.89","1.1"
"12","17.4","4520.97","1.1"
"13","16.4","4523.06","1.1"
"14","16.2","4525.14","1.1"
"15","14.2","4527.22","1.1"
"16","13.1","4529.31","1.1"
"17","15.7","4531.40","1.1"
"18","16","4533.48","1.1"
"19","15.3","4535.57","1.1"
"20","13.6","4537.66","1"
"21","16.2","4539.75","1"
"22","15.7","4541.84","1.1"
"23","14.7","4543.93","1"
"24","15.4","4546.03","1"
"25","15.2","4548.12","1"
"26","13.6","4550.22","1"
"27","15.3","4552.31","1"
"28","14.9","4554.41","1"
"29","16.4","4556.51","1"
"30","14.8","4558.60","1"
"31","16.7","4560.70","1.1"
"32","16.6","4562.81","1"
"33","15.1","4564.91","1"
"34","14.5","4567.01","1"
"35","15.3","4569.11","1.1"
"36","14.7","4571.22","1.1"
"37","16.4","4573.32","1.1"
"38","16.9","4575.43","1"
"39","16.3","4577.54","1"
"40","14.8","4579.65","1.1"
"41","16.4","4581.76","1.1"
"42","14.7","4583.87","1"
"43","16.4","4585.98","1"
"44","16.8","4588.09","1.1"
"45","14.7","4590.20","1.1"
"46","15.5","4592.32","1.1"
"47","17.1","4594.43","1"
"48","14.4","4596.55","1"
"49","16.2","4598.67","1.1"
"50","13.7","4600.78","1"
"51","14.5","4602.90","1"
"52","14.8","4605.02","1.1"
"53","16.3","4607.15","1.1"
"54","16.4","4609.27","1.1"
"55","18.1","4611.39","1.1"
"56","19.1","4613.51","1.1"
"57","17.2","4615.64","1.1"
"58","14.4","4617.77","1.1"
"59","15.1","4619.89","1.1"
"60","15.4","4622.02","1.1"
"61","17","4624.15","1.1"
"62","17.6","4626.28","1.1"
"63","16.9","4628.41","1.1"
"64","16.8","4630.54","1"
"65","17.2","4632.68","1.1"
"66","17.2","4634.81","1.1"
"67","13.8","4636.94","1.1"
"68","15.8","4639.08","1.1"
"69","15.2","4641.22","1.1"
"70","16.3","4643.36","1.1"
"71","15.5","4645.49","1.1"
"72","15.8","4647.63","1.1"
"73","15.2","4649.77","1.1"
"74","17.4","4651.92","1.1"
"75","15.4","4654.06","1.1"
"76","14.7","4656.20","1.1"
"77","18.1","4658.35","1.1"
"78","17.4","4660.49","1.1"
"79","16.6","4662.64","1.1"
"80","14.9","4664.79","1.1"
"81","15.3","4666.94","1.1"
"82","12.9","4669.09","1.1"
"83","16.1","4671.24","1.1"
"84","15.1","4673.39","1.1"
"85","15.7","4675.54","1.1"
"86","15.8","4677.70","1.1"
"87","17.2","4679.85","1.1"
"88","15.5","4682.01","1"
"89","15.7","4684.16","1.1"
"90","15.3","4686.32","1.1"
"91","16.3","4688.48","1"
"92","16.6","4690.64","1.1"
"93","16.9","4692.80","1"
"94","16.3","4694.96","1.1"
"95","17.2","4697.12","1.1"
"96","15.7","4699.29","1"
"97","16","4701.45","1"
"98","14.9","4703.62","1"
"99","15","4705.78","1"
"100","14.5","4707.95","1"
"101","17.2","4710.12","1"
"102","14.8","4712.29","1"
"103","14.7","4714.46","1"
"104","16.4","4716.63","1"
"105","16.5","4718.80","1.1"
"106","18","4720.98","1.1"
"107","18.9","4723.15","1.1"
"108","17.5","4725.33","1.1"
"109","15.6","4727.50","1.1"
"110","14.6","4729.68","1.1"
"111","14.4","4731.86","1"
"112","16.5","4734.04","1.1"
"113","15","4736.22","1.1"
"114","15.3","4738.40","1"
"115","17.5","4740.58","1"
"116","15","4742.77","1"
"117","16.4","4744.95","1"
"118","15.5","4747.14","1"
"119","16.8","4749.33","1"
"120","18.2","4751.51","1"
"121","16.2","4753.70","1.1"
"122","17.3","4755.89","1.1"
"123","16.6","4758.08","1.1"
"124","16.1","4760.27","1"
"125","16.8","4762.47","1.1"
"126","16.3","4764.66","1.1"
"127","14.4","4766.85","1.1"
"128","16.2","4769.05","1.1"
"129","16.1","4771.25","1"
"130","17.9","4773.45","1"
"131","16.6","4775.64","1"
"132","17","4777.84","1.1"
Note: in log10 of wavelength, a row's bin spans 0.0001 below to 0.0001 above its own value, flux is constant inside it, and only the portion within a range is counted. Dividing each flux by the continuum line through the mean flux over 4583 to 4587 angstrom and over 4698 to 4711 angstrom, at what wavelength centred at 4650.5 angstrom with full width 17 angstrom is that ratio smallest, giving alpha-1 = 4656.20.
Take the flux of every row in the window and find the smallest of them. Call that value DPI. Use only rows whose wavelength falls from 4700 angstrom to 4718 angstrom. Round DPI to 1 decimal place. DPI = 14.5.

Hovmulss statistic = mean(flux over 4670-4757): 16.1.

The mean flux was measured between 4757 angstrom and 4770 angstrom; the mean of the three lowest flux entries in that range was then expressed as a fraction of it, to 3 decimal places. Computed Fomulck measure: 0.969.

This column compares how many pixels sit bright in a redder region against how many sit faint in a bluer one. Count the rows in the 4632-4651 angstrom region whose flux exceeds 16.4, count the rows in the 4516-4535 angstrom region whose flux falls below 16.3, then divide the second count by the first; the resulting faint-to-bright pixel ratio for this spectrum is 3.5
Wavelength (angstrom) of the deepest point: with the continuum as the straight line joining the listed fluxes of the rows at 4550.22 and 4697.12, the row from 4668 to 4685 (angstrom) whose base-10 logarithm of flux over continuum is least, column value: 4669.09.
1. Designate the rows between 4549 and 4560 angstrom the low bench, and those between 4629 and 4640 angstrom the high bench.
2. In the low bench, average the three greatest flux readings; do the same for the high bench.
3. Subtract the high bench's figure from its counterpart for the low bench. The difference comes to -1.5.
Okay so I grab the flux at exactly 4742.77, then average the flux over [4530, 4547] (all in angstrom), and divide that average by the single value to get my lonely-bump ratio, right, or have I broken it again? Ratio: 1.02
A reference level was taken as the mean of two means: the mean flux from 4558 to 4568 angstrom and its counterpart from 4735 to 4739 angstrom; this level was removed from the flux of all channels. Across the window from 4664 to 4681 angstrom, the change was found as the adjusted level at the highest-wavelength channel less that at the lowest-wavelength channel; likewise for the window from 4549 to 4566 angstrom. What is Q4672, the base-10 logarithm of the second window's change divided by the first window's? -0.19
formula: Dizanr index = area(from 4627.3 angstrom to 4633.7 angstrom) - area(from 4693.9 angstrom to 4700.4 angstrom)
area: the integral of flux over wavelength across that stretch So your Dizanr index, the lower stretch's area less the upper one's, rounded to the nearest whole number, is 2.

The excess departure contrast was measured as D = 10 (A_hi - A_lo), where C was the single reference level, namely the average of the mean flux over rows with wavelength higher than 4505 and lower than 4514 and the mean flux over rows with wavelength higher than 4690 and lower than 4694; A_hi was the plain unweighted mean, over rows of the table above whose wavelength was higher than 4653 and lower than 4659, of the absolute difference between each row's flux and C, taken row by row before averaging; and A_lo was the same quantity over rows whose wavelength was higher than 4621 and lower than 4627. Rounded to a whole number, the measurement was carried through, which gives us 5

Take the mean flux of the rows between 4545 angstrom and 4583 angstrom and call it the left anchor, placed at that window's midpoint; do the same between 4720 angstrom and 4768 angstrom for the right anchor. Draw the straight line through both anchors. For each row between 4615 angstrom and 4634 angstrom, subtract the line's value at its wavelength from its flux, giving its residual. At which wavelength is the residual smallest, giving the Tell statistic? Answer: 4617.77 angstrom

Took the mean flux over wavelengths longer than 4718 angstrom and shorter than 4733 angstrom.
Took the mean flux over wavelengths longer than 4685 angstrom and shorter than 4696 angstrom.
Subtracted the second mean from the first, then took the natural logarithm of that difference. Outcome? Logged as -1.5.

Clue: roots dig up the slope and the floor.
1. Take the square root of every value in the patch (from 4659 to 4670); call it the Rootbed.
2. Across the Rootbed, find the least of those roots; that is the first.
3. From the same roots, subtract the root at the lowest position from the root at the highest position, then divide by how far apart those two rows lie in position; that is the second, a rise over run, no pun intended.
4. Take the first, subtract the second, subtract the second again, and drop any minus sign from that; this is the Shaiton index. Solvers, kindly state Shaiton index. 3.73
